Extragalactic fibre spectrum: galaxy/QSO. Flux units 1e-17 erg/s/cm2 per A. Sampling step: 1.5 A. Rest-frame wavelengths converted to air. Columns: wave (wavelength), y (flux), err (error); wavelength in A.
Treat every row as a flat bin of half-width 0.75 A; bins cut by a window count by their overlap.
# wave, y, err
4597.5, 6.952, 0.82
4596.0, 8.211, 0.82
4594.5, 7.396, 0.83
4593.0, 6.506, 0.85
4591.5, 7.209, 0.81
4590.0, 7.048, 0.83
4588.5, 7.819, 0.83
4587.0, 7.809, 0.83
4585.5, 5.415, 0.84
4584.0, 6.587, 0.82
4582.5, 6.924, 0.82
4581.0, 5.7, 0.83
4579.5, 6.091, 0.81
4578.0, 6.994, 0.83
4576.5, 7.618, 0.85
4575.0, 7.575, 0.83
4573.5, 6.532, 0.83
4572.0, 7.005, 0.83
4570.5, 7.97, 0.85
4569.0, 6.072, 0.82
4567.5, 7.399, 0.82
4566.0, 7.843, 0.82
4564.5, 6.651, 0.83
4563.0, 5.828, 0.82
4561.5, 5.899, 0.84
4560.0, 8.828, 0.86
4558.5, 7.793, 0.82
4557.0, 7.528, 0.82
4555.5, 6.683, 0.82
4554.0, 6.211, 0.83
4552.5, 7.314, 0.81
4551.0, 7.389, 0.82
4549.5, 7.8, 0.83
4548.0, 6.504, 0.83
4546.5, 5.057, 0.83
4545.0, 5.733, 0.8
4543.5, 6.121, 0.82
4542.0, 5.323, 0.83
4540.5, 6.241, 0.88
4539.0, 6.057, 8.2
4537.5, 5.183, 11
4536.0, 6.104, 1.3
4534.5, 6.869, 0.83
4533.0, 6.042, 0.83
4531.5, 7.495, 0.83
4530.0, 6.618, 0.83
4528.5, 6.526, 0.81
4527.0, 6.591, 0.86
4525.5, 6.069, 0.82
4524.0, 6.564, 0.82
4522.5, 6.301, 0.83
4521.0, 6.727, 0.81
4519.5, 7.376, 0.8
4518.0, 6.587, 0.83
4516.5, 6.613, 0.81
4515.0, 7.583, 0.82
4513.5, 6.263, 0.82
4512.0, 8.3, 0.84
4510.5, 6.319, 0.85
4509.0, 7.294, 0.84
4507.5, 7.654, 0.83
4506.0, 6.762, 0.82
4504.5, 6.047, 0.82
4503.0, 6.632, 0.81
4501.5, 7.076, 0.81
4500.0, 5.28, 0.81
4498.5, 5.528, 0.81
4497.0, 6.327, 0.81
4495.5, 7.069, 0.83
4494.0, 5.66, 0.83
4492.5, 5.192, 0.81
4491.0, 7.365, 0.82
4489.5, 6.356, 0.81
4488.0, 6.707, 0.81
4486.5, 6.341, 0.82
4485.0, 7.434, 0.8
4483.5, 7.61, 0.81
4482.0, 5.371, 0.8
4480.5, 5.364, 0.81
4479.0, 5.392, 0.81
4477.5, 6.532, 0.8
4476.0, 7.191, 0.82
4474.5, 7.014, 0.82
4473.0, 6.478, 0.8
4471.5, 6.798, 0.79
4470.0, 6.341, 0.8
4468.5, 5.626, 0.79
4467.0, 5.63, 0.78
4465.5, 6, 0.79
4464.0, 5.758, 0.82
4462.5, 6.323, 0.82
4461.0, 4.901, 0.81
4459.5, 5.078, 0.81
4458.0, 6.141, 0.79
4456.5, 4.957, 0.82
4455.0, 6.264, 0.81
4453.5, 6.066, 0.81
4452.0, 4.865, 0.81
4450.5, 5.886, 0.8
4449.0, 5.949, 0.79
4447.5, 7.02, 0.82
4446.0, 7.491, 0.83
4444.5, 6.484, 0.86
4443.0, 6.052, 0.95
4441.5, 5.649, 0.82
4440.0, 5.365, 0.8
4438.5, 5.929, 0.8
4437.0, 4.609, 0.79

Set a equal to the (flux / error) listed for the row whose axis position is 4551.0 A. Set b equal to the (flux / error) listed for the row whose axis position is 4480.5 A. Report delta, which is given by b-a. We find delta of -2.4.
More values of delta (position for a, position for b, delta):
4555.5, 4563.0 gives -1.0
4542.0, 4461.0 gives -0.4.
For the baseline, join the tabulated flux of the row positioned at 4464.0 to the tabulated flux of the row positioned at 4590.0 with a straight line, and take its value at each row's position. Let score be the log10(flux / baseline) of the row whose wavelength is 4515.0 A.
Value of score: 0.08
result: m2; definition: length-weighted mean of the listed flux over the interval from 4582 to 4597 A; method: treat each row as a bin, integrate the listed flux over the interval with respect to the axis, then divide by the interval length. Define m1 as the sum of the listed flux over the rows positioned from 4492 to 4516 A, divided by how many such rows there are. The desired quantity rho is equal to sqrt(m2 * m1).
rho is 6.8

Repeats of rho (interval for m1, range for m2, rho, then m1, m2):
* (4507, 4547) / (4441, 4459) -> 6.3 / 6.50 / 6.1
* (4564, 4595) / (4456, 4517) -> 6.6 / 6.96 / 6.4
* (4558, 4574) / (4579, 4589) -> 6.8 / 7.07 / 6.6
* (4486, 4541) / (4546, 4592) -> 6.7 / 6.53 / 6.9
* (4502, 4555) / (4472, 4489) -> 6.5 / 6.58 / 6.5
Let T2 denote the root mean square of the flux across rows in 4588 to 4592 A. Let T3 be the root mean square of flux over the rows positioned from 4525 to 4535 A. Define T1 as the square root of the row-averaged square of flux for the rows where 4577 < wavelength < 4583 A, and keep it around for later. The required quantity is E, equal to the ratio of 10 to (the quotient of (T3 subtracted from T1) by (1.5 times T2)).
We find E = -663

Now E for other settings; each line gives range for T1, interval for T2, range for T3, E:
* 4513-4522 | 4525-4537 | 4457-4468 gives 85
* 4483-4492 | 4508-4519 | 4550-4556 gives 1463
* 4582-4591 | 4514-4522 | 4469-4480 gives 247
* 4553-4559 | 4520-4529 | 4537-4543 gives 71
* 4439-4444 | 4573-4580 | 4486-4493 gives -143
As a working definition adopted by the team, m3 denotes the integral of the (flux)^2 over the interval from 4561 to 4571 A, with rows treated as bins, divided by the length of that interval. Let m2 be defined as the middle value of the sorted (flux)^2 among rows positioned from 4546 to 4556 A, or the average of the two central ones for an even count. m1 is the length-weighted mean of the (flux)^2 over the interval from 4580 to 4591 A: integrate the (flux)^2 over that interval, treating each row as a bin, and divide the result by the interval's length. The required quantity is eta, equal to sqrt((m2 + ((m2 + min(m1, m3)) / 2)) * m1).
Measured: 64.6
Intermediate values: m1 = 46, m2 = 45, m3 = 47.0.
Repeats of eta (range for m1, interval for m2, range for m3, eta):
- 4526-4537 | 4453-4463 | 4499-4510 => 57.7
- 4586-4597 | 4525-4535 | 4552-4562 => 70.8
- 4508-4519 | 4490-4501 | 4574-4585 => 59.4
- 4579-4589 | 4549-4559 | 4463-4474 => 66.9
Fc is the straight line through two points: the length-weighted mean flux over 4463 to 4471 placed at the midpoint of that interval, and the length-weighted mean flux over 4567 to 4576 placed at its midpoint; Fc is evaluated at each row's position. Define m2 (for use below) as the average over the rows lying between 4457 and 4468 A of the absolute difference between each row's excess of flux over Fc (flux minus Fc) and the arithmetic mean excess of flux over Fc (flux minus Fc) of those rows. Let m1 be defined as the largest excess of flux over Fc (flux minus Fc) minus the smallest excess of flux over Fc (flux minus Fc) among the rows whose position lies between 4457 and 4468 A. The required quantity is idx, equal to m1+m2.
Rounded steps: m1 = 1.4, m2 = 0.42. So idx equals 1.8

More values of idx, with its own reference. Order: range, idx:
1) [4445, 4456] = 3.3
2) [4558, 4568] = 3.9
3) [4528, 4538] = 2.9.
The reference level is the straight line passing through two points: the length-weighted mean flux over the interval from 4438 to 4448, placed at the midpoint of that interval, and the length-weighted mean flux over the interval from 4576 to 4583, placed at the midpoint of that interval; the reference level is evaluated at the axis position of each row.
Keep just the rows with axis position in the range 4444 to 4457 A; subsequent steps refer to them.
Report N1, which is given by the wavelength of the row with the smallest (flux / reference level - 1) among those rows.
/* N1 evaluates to 4452.0 A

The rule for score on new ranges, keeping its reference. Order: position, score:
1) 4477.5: 0.04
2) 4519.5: 0.07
